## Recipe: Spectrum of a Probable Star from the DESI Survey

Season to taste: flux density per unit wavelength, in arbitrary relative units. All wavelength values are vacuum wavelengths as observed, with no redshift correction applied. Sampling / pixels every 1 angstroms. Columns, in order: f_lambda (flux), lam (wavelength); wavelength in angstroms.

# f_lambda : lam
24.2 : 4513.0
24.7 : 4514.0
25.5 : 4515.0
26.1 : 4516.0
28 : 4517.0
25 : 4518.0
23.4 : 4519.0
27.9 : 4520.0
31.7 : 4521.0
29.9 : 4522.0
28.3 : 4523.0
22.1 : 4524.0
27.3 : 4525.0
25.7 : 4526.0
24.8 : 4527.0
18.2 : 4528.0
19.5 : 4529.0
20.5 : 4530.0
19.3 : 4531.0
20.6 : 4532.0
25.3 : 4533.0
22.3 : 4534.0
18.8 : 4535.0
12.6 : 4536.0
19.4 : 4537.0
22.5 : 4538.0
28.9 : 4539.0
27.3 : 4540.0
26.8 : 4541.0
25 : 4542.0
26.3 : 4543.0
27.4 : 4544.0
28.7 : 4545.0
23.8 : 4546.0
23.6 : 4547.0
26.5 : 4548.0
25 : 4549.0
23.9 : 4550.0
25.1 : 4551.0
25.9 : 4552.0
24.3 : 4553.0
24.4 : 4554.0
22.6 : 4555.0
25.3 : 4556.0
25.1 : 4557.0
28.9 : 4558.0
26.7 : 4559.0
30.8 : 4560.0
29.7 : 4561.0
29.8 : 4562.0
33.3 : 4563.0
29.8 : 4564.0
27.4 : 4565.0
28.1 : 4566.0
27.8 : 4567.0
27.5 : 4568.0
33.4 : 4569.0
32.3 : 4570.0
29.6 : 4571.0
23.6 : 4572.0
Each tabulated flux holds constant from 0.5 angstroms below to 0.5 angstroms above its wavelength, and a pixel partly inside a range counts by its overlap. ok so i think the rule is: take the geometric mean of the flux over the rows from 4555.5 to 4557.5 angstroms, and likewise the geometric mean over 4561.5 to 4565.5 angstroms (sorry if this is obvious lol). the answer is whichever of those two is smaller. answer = 25.2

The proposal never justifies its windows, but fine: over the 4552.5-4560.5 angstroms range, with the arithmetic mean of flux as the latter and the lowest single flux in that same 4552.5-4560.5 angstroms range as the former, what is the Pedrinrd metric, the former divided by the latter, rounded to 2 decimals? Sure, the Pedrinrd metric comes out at 0.87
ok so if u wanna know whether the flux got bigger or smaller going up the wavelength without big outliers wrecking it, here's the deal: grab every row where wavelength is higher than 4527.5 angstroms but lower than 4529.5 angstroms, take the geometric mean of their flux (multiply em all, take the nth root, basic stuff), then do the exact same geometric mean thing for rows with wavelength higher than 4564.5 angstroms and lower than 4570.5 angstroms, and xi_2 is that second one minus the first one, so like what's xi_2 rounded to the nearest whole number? 10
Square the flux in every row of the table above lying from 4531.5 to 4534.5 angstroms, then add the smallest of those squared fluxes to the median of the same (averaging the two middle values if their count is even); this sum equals 922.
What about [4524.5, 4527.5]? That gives 1276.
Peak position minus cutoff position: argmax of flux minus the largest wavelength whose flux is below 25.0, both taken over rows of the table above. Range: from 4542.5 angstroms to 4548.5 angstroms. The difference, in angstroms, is -2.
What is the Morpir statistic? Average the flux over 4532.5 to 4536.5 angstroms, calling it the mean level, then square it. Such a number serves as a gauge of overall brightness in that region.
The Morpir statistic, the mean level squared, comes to 390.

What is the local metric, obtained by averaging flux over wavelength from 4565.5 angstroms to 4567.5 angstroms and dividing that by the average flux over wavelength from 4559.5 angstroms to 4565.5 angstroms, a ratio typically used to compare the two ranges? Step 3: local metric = 0.93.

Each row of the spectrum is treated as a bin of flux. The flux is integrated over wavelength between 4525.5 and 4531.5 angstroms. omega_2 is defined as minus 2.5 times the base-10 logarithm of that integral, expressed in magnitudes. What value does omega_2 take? -5.27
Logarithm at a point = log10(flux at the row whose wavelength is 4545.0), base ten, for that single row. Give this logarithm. 1.46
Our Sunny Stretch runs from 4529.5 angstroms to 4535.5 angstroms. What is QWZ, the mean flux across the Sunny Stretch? 21.1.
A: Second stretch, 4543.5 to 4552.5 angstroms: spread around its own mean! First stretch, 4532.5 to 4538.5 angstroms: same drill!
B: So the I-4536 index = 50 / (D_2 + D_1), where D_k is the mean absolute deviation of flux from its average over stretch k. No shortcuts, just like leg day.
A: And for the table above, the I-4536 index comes 10.8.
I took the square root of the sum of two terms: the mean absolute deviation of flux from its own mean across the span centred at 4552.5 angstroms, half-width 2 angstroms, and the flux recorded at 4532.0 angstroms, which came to 4.6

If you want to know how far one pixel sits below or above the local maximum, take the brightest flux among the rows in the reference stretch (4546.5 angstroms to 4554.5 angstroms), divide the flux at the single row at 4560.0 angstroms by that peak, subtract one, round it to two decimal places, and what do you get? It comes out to 0.16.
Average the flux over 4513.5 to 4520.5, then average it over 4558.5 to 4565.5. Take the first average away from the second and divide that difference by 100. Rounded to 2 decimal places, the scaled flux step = 0.04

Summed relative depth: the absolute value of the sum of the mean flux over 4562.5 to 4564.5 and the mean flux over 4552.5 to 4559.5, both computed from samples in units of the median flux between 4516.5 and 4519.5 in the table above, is 2.28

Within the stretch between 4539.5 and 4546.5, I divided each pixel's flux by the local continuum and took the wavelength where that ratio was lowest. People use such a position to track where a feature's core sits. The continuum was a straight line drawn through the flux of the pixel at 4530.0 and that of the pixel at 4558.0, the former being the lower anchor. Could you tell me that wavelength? 4546.0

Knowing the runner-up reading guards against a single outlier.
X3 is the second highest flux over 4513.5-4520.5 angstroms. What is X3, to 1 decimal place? 27.9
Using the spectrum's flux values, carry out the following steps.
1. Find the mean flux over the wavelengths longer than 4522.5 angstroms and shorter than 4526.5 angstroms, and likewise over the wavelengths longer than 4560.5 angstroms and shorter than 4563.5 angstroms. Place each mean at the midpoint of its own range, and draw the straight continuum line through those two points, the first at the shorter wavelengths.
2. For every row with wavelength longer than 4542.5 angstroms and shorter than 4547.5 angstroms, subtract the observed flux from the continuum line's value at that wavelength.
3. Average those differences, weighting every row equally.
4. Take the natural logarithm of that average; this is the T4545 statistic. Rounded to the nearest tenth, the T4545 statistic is 1.0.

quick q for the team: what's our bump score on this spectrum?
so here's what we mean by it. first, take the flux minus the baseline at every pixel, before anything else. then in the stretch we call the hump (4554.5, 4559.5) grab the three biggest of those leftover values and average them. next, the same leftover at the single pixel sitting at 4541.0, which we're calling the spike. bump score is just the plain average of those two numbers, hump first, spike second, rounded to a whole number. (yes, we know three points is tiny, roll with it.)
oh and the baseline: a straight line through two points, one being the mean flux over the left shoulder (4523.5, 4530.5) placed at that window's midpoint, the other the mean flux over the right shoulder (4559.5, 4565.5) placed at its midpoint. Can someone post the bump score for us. 0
